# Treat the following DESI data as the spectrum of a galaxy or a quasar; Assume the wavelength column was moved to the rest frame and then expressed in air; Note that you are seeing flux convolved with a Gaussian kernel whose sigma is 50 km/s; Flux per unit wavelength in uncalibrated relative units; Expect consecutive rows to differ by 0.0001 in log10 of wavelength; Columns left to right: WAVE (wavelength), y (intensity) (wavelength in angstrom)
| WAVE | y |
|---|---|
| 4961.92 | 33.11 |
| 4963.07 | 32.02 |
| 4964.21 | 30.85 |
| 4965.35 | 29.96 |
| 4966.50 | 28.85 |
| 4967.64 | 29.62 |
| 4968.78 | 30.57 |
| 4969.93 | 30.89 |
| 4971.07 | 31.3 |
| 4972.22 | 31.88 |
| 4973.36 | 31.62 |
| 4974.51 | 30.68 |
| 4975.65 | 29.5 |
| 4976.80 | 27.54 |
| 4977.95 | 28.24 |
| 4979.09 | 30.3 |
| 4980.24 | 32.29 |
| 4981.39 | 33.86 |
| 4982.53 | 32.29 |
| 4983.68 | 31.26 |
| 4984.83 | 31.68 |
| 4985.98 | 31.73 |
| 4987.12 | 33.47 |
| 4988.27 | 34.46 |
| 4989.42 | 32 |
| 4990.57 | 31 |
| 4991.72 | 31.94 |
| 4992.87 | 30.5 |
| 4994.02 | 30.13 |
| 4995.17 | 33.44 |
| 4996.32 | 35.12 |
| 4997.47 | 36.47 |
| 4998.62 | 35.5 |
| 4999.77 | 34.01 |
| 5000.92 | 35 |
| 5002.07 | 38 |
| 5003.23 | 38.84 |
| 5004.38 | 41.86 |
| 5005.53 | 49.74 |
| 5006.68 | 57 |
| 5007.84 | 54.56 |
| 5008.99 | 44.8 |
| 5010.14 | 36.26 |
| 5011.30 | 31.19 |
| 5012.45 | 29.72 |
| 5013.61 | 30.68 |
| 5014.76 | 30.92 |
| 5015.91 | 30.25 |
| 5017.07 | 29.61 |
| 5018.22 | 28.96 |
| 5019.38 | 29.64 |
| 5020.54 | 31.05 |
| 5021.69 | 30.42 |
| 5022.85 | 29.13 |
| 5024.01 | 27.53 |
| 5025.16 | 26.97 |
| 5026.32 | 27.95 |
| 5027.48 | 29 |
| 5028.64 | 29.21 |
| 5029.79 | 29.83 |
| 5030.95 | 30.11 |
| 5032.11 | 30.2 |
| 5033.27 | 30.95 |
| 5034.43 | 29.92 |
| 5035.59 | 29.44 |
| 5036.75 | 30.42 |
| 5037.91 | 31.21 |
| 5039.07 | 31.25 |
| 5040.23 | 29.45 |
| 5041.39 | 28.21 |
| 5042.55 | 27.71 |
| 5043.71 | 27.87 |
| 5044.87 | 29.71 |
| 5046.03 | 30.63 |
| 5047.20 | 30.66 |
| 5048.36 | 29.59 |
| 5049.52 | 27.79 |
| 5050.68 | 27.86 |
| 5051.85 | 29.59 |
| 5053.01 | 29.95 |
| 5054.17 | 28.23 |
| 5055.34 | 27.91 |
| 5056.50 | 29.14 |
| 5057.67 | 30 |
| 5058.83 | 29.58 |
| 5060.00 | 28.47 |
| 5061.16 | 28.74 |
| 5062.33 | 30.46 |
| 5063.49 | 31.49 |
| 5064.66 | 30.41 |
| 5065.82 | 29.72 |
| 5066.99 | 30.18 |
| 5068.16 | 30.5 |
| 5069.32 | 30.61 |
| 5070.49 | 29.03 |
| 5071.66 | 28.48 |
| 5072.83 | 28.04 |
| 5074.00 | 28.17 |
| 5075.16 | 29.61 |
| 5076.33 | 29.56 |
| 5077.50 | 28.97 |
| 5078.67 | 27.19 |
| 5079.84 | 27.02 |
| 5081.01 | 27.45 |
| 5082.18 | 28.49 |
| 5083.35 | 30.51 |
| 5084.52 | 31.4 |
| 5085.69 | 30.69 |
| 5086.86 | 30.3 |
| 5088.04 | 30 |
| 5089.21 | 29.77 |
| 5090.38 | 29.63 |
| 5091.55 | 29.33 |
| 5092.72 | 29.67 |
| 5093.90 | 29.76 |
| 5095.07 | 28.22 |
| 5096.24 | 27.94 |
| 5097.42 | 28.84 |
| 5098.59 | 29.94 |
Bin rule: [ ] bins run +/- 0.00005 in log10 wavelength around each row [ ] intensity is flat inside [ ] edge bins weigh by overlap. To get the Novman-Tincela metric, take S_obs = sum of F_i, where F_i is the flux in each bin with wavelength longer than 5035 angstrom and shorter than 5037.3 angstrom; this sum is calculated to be 59.9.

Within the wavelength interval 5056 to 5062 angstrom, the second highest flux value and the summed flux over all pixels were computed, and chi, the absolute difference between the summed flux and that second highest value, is 116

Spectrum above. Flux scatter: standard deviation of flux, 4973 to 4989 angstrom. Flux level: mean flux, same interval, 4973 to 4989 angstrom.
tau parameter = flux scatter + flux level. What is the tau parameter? 33.3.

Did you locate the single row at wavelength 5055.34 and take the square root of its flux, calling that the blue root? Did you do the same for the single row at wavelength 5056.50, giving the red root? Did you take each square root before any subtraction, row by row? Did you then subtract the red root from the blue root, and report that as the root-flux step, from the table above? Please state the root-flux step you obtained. -0.1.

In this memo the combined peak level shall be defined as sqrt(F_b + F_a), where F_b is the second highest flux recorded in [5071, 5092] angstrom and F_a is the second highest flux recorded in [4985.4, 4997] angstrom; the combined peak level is 8.1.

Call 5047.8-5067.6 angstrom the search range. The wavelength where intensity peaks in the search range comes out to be 5063.49 angstrom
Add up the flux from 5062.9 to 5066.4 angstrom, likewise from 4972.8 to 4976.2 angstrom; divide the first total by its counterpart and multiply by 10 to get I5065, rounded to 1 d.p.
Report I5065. 10.0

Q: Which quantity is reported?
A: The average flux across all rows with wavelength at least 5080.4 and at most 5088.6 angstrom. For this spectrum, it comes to 29.8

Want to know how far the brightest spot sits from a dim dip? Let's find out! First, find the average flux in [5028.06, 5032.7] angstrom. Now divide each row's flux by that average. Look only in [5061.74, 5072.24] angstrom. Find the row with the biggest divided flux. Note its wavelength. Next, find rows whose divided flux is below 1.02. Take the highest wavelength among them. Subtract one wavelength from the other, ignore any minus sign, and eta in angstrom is 8.2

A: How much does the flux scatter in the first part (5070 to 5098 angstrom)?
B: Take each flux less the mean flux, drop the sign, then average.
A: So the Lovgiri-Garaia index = 0.93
